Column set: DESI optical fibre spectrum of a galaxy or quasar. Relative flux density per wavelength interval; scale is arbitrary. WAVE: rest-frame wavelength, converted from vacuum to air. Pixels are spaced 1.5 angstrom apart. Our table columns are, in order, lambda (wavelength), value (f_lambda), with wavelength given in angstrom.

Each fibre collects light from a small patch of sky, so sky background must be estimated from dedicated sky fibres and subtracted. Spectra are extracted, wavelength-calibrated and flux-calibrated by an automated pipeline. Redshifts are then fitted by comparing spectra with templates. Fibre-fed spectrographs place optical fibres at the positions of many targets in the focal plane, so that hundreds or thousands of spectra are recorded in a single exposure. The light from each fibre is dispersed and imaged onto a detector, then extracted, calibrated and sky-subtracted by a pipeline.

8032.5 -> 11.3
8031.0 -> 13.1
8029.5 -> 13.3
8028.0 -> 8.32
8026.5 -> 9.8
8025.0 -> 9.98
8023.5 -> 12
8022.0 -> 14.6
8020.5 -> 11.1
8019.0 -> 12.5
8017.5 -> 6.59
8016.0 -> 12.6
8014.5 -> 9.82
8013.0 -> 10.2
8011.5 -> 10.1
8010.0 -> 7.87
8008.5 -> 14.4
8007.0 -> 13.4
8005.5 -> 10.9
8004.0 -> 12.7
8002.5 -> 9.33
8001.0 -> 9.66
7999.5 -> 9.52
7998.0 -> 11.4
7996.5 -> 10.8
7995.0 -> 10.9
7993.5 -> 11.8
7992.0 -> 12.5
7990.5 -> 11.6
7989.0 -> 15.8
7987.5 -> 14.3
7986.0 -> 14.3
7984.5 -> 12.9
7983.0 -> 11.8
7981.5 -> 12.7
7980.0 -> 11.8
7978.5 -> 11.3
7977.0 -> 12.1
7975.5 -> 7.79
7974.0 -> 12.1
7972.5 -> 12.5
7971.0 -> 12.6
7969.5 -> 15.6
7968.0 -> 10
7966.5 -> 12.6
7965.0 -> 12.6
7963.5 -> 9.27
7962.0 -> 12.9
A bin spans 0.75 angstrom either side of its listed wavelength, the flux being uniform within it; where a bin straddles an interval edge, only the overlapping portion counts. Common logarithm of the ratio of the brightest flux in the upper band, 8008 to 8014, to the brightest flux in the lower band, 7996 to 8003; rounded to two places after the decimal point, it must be 0.10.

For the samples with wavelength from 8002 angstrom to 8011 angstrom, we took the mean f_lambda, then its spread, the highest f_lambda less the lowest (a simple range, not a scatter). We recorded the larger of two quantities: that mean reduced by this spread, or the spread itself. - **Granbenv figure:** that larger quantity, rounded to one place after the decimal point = 6.5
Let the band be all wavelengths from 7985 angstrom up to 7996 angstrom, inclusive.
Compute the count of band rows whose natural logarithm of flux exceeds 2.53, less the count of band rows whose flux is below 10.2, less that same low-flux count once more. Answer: 3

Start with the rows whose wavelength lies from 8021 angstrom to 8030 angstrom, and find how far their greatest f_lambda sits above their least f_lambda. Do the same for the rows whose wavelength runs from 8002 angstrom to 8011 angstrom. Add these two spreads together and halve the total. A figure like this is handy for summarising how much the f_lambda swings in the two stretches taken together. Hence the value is 6.4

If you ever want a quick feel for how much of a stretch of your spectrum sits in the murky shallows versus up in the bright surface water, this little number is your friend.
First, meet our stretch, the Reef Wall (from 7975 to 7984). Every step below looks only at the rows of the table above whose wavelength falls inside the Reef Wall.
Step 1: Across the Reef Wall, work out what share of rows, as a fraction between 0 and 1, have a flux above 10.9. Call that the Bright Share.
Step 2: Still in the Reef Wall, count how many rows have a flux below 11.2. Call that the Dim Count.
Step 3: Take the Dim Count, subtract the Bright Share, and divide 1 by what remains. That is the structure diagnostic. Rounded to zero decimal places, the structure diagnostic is 6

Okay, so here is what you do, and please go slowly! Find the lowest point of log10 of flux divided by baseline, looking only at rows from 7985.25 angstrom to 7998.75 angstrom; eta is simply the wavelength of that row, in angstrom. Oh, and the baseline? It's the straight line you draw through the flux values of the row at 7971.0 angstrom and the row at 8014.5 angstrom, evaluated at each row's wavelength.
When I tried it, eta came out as 7996.5 angstrom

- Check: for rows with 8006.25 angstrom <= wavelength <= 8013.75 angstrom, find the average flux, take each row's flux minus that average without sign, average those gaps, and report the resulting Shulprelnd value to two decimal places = 2.16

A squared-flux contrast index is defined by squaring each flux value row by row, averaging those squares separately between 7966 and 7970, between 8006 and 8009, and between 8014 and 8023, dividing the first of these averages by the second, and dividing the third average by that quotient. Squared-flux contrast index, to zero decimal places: 152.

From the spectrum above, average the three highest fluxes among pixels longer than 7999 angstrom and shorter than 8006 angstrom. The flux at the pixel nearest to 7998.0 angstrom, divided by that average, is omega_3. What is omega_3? 1.03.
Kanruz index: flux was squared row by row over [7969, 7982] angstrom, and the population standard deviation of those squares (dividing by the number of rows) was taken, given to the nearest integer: 44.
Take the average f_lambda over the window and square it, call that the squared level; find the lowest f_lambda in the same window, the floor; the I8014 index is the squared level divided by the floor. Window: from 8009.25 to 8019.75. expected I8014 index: 15.0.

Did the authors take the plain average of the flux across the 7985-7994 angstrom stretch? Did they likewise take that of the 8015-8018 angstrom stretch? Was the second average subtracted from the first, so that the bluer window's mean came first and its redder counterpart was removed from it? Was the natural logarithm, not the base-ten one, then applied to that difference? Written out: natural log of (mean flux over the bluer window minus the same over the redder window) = 1.3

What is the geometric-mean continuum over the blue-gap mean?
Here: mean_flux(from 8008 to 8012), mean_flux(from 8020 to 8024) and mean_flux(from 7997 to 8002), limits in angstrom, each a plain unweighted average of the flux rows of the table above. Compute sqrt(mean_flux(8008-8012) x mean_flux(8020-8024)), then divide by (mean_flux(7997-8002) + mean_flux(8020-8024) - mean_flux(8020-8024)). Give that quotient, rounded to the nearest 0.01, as 1.14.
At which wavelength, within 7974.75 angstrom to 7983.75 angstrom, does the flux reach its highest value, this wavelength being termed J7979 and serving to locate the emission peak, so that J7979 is 7981.5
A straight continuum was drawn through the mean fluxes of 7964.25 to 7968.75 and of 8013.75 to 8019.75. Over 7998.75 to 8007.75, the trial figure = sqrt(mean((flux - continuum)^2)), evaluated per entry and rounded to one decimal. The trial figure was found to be 1.7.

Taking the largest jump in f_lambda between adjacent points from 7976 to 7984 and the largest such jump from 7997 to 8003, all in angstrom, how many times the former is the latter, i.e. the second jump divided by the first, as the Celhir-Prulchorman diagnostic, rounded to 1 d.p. 2.1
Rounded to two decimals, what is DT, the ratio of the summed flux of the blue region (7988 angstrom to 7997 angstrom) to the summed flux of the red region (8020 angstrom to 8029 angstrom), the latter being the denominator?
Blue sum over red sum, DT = 1.12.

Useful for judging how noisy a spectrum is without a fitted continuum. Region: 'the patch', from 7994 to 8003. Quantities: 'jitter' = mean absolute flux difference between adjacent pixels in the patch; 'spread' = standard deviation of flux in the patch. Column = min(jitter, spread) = 0.6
